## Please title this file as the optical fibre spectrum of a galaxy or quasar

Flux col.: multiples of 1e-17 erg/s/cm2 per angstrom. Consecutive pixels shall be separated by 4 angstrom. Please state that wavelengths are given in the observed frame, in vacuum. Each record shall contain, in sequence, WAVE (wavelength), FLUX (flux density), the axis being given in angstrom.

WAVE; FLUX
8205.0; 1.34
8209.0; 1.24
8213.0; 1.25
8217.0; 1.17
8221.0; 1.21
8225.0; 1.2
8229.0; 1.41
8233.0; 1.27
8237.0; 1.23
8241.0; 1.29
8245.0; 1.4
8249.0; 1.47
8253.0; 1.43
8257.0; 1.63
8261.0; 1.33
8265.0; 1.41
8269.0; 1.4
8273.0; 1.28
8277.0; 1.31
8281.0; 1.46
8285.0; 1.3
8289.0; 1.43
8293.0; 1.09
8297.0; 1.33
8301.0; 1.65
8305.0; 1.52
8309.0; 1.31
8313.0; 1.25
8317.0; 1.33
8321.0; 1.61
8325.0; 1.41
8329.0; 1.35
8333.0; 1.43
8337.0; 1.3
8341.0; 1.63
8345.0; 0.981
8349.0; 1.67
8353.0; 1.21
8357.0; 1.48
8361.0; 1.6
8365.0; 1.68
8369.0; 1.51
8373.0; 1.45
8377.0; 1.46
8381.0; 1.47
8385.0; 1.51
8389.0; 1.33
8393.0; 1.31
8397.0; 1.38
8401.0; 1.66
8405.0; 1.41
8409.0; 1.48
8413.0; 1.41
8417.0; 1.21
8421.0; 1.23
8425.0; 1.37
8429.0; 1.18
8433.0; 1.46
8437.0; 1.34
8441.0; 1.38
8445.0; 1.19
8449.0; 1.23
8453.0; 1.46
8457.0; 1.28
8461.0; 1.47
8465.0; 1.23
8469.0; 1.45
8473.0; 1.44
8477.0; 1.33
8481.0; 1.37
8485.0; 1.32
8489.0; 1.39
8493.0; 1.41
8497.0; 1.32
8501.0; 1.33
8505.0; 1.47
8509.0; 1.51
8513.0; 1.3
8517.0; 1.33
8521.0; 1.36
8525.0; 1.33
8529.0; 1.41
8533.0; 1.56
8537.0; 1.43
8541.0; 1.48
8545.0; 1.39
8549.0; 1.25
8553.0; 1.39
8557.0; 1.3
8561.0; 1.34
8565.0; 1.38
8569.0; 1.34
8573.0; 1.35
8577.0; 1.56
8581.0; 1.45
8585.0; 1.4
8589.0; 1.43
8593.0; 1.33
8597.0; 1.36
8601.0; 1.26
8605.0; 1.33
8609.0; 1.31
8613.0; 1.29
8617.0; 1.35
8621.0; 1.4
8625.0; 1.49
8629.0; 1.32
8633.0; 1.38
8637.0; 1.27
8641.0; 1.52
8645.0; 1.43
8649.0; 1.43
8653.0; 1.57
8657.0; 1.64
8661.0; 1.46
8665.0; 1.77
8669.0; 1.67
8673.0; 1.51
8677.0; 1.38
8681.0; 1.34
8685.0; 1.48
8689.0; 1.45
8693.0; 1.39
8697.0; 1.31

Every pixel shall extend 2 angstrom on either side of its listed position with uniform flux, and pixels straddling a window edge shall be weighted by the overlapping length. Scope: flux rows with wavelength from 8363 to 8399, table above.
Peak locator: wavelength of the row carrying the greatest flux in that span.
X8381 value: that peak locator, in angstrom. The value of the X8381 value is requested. 8365.0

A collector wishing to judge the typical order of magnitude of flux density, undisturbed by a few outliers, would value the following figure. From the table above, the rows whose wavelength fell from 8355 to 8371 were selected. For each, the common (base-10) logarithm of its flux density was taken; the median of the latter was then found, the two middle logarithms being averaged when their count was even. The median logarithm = 0.192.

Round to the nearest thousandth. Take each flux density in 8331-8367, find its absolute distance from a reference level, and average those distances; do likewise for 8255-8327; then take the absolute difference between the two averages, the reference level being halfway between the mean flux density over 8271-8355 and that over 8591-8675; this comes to 0.088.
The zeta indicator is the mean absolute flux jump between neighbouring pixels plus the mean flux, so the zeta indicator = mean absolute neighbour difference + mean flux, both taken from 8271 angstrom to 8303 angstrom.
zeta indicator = 1.55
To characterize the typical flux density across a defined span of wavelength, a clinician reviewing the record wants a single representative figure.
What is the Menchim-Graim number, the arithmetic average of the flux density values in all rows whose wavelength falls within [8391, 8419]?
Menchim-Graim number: 1.41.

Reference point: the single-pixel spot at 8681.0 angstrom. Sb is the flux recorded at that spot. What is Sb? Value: 1.34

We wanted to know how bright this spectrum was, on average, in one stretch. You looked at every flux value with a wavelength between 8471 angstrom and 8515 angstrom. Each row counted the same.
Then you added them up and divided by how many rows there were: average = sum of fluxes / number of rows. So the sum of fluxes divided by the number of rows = 1.38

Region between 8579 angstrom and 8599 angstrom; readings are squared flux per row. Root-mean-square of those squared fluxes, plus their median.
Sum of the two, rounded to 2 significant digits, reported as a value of 3.9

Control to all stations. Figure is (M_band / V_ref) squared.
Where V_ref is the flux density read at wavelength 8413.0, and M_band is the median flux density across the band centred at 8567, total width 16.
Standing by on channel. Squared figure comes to 0.91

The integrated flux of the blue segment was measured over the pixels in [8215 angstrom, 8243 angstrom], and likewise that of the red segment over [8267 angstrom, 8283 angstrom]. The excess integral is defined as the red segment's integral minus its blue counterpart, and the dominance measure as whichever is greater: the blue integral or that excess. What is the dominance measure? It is 35.1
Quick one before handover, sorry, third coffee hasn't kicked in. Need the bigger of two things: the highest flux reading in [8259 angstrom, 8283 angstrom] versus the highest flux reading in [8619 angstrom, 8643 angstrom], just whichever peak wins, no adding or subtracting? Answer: 1.52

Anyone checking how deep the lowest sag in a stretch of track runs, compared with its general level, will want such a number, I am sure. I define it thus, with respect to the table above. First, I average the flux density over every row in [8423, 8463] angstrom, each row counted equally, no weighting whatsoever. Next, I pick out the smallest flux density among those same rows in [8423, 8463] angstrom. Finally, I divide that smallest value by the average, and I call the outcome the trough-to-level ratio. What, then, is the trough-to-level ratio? 0.88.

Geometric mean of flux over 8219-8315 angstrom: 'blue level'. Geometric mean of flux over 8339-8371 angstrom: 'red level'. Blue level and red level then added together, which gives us 2.80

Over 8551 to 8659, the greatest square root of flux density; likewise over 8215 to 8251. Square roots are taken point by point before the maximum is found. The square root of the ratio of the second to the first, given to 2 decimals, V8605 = 0.97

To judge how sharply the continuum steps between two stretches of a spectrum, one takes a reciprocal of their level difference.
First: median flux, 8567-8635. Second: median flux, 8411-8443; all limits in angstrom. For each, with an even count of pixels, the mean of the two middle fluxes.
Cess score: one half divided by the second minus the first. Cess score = 100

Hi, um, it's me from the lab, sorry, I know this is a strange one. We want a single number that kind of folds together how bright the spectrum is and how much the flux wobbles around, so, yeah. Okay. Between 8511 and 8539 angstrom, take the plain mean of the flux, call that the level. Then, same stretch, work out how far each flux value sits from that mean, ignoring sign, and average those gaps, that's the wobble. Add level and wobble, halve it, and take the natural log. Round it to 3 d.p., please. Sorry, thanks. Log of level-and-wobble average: -0.318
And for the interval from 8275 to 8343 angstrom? -0.281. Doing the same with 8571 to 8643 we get -0.325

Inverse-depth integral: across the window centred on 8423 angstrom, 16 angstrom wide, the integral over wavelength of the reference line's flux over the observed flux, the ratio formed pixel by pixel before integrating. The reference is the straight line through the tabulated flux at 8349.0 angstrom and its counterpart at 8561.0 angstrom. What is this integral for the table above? 20.0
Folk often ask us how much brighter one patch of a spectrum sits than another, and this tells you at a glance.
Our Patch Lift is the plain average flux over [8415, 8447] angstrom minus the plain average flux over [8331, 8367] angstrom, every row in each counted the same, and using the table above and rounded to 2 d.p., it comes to -0.15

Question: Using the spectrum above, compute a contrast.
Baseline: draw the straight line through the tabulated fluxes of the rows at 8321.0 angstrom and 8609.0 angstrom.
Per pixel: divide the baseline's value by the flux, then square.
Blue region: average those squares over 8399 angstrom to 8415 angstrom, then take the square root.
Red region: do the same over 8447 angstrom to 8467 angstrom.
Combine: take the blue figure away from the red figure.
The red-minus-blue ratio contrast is 0.08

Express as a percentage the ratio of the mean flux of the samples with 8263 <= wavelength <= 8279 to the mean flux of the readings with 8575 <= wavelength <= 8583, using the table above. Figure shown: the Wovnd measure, 90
